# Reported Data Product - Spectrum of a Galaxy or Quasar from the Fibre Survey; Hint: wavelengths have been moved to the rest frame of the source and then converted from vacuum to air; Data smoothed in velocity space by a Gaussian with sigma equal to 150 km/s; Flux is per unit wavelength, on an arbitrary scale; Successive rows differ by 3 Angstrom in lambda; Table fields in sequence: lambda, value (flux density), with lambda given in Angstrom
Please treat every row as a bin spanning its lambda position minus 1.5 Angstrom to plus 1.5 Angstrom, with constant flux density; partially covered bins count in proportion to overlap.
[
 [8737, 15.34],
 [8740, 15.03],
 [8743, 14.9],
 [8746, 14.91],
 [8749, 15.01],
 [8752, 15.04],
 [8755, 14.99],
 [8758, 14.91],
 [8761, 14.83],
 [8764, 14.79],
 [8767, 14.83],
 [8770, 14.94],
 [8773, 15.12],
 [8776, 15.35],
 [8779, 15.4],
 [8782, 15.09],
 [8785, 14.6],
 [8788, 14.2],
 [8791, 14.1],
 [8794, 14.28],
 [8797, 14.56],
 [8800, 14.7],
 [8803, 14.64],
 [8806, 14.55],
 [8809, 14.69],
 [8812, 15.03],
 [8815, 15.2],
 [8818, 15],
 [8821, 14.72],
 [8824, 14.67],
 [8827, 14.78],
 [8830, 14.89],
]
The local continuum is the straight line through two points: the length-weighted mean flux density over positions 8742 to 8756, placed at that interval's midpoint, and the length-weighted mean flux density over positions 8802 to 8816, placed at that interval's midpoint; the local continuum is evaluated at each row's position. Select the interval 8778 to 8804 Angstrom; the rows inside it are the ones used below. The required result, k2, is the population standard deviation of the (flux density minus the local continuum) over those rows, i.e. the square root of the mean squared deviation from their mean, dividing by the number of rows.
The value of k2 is 0.39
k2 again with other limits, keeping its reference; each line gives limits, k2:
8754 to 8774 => 0.11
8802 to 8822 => 0.23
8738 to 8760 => 0.06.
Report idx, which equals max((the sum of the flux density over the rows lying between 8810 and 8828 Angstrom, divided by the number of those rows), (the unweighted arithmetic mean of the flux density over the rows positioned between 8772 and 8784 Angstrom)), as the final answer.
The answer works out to 15.2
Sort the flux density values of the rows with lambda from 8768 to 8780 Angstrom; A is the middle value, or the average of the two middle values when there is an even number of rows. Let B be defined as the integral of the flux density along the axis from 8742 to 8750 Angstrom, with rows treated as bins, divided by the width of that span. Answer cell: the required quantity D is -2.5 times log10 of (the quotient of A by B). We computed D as -0.02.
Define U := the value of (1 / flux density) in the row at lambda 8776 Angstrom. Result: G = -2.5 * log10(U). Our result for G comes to 2.97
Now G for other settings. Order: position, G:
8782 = 2.95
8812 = 2.94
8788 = 2.88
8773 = 2.95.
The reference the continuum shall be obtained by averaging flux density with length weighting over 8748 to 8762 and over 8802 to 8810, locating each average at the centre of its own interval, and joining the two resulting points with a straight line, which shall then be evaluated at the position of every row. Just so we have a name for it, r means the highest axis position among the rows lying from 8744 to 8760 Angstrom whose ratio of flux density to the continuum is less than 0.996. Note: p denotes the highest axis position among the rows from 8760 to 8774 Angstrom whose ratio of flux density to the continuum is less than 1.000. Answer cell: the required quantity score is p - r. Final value 21 Angstrom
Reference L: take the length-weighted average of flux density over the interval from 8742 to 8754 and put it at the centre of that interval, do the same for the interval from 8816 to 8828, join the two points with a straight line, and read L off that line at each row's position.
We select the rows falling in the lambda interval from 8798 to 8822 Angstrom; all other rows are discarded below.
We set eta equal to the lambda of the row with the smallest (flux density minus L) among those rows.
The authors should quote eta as 8806 Angstrom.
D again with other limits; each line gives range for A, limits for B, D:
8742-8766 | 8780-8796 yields -0.03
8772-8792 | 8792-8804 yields -0.04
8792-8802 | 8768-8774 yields 0.03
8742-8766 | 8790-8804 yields -0.03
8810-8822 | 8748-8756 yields 0.00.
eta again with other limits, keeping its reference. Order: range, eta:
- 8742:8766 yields 8764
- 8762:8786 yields 8785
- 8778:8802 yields 8791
